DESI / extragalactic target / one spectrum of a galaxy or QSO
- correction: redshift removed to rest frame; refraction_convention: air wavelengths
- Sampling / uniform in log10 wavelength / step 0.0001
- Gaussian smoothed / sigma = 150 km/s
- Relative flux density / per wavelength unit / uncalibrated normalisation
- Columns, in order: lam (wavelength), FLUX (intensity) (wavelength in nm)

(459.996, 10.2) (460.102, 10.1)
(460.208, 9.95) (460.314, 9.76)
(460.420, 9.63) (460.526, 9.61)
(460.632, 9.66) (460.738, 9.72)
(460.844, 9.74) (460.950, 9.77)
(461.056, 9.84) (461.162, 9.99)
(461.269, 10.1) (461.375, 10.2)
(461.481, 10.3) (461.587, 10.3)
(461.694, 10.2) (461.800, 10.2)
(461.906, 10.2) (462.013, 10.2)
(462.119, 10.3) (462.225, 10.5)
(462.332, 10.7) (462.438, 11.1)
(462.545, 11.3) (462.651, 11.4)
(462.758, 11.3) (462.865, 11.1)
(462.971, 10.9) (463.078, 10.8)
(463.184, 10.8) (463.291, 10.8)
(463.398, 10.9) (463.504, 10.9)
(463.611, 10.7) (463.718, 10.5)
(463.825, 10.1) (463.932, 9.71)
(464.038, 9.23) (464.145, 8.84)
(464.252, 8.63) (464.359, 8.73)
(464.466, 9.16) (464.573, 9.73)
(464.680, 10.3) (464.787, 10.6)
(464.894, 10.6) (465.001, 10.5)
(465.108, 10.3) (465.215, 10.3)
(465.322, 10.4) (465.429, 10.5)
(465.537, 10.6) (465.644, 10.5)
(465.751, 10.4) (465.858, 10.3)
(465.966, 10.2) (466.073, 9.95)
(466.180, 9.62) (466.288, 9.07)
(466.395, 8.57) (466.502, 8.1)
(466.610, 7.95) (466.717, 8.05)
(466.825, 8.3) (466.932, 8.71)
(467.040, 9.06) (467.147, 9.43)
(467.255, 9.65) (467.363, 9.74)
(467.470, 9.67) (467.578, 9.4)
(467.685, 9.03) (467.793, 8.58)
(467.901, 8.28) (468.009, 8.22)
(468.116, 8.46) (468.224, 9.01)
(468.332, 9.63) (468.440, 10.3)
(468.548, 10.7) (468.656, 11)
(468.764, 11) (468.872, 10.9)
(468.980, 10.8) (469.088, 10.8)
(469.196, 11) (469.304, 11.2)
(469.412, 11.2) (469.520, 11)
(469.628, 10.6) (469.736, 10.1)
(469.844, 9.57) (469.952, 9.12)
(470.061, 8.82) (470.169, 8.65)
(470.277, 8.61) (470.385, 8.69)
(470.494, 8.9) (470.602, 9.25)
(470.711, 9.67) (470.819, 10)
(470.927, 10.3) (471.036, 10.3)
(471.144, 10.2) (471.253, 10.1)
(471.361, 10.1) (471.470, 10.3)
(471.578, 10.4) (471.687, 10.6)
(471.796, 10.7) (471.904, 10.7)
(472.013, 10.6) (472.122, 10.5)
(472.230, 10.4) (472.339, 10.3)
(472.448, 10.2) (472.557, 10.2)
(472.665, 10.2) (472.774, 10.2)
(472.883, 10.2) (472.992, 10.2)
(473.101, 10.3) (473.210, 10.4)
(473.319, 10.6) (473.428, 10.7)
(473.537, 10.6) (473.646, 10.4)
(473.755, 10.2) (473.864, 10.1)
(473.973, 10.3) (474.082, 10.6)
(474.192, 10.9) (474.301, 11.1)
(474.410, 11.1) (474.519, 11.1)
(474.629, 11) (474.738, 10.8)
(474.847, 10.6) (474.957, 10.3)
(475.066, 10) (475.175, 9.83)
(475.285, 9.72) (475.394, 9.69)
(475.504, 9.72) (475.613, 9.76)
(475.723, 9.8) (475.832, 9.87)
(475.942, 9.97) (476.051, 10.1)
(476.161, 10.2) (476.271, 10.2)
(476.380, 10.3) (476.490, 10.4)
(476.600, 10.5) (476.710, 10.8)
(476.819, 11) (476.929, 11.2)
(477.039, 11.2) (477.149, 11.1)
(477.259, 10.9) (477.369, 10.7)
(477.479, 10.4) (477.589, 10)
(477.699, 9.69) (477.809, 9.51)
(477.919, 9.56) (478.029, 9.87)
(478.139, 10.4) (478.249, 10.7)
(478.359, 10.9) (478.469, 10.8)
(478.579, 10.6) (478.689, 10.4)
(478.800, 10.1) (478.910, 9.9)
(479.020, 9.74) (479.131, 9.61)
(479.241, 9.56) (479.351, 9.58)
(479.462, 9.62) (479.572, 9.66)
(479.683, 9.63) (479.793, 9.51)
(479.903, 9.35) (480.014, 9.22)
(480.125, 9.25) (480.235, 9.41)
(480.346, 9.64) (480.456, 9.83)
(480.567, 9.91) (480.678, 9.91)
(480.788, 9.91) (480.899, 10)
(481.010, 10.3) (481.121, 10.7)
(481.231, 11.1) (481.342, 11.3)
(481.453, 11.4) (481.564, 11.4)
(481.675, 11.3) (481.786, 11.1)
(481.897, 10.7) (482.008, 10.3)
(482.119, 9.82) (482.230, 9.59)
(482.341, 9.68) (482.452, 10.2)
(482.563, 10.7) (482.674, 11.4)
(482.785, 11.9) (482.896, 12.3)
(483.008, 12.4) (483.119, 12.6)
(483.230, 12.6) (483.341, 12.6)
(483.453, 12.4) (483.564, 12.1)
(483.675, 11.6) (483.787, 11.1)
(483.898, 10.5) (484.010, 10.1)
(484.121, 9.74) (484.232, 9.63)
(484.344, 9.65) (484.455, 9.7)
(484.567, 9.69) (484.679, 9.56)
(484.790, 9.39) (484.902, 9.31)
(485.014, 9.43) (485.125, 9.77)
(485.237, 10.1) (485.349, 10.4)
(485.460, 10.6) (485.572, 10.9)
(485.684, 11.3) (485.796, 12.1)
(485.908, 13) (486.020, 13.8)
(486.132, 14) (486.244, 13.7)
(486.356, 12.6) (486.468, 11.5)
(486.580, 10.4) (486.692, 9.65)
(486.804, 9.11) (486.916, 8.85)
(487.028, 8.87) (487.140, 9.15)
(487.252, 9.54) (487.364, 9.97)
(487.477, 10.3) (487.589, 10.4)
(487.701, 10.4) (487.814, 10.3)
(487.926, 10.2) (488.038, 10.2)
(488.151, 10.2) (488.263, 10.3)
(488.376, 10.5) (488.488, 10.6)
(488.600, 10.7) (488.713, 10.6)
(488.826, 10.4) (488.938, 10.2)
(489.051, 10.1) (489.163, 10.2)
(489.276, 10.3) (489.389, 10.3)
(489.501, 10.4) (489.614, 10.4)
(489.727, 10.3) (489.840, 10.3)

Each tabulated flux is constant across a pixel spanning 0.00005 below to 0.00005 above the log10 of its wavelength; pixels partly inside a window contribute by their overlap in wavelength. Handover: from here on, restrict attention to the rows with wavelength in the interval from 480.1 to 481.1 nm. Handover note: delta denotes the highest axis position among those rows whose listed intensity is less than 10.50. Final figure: 481.010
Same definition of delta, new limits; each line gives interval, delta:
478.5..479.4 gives 479.351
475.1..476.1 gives 476.051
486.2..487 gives 486.916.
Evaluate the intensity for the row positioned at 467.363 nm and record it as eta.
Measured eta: 9.74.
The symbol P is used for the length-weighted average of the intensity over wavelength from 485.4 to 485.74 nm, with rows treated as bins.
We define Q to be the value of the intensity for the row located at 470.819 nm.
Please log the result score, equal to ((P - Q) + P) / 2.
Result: 5.9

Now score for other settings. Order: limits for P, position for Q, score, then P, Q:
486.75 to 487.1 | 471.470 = 3.8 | 9.0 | 10.3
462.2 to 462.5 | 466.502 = 6.7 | 10.8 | 8.1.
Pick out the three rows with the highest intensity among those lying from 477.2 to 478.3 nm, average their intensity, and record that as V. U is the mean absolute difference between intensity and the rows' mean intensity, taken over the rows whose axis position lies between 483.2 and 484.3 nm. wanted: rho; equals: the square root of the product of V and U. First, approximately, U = 1.02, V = 10.8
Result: 3.32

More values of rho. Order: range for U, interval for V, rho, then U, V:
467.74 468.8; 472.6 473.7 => 3.27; 1.01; 10.6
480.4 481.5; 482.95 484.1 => 2.64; 0.55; 12.6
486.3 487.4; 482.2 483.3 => 3.40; 0.92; 12.5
